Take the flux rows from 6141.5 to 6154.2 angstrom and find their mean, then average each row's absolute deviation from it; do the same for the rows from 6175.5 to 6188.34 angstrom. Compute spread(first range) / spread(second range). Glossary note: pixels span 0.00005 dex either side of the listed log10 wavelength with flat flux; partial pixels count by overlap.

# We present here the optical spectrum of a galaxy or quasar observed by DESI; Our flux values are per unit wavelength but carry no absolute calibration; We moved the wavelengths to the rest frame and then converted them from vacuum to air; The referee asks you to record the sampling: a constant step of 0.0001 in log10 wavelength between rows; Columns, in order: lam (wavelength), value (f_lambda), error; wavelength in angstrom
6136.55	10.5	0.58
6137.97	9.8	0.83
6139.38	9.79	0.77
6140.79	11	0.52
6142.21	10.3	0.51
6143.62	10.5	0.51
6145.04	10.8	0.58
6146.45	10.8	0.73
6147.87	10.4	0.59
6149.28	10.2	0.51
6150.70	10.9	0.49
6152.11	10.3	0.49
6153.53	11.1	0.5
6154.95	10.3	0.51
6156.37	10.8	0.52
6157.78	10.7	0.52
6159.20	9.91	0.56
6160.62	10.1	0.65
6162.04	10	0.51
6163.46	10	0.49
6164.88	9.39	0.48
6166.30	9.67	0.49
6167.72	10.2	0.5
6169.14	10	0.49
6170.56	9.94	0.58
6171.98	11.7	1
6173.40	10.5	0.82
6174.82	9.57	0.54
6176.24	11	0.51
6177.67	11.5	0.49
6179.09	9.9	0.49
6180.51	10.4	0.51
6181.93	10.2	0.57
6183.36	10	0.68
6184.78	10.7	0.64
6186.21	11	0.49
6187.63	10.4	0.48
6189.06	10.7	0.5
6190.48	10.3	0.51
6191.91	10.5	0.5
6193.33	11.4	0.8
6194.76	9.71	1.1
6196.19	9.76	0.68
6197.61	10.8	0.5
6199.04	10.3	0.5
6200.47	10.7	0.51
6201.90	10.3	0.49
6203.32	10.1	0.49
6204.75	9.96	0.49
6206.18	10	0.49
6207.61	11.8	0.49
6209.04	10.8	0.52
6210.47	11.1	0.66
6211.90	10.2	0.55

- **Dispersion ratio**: 0.64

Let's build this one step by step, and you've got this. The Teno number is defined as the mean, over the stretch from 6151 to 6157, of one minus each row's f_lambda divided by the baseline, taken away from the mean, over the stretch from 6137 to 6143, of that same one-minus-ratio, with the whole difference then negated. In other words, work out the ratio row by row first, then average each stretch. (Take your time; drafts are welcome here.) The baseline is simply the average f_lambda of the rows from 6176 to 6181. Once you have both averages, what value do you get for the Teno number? -0.038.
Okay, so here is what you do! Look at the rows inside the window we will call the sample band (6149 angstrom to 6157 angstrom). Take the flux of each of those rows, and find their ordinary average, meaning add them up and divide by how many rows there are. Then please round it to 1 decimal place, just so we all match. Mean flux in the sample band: 10.6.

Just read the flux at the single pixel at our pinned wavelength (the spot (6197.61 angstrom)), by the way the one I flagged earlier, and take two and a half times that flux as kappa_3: 27.0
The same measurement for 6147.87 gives 26.0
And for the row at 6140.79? 27.5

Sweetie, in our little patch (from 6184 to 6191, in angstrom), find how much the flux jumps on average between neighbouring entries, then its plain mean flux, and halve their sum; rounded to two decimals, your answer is 5.51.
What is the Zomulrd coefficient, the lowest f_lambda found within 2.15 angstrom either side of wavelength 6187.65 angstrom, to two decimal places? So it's 10.40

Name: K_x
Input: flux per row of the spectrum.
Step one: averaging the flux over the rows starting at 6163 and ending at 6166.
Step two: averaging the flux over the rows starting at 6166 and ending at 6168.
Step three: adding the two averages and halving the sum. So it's 9.8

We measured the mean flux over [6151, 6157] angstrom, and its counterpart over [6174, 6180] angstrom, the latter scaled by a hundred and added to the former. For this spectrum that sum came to 1060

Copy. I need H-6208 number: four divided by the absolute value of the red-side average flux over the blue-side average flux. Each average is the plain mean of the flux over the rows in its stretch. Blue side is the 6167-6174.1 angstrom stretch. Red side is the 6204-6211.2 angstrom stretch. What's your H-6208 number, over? 3.9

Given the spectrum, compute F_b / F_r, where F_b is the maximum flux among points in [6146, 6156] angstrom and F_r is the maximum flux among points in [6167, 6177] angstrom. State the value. 0.95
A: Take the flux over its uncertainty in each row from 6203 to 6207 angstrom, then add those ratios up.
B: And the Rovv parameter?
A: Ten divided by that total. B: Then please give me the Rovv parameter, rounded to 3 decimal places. 0.163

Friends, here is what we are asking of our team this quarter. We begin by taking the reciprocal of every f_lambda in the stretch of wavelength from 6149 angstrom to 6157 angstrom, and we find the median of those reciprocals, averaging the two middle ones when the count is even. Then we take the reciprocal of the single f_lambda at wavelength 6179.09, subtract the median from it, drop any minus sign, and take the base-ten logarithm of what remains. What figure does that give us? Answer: -2.21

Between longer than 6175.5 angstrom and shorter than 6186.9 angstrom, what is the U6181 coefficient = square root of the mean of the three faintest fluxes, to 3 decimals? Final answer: 3.168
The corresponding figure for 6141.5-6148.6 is 3.225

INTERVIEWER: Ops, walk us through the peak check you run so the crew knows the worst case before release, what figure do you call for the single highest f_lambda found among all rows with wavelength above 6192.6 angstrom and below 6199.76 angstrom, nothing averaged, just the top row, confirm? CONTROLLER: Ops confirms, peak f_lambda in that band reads 11.4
